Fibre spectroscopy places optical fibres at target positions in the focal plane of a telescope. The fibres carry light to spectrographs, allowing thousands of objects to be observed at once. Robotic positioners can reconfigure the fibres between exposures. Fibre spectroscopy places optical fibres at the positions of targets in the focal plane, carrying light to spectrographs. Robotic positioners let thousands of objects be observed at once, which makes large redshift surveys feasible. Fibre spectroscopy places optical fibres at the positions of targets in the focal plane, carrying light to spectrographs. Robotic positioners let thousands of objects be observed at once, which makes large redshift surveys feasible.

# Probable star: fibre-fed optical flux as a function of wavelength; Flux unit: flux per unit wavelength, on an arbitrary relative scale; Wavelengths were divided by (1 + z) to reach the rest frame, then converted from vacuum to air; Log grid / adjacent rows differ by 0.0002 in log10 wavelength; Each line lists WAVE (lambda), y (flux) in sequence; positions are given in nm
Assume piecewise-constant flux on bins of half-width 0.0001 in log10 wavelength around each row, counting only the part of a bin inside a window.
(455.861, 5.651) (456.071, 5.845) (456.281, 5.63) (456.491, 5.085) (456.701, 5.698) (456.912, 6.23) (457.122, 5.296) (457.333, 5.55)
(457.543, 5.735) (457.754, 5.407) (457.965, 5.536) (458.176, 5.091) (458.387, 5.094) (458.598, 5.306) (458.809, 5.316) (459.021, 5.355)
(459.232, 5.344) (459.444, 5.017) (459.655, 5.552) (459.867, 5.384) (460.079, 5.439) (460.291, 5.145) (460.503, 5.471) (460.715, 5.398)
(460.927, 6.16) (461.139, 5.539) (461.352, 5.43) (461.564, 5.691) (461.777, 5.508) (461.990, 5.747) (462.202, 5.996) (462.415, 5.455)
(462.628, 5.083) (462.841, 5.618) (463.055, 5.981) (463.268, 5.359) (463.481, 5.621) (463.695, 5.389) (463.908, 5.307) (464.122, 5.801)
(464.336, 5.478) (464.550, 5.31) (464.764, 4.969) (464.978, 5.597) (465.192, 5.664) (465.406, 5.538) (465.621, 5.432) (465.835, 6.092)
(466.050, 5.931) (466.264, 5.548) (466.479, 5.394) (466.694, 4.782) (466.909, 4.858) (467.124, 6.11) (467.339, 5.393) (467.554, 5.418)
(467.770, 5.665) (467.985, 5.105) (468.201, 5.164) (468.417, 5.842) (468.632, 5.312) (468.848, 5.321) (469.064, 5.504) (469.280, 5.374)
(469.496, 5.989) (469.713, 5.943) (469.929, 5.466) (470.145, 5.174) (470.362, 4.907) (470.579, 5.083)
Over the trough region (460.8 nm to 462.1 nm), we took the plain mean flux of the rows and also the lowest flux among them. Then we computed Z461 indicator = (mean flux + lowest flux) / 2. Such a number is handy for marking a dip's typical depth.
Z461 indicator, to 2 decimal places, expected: 5.55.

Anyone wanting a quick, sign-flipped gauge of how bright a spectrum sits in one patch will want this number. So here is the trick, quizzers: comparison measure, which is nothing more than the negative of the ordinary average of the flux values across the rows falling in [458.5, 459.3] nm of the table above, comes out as -5.33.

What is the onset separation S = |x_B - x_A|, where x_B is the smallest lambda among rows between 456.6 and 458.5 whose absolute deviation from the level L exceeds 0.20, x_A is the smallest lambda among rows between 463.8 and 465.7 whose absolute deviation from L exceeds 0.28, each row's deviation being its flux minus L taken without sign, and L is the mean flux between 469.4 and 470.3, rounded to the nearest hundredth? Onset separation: 7.00 nm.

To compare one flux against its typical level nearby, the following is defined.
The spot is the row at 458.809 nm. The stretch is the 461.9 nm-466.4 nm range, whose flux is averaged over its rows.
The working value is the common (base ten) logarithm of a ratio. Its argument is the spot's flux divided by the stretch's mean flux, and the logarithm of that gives -0.02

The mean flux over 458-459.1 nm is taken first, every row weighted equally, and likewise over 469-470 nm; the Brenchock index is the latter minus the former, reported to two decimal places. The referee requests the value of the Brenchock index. 0.42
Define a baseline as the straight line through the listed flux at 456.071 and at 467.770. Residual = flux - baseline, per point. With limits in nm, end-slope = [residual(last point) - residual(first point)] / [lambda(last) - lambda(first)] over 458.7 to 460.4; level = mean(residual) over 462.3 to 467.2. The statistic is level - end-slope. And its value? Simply -0.12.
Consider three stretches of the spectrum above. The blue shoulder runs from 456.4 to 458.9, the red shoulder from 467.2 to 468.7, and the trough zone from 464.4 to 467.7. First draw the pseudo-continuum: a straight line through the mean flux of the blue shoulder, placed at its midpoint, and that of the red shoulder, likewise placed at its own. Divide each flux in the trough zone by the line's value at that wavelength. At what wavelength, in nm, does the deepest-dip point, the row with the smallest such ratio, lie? 466.694 nm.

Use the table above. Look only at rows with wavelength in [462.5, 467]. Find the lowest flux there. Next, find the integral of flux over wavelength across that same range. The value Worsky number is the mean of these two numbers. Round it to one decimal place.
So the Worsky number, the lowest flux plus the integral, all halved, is 14.7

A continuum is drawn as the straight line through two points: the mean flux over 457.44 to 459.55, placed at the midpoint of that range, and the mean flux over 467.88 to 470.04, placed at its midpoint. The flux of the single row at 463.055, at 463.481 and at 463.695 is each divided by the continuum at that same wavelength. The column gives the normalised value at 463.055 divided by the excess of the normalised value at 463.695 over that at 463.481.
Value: -25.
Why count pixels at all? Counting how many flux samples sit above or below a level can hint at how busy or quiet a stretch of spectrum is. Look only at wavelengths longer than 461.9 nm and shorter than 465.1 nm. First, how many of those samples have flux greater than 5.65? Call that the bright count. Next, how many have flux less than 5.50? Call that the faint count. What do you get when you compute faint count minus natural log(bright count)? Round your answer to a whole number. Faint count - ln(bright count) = 7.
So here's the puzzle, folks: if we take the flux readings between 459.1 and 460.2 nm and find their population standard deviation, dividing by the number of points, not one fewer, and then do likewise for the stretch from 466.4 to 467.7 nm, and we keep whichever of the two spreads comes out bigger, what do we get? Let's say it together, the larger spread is 0.44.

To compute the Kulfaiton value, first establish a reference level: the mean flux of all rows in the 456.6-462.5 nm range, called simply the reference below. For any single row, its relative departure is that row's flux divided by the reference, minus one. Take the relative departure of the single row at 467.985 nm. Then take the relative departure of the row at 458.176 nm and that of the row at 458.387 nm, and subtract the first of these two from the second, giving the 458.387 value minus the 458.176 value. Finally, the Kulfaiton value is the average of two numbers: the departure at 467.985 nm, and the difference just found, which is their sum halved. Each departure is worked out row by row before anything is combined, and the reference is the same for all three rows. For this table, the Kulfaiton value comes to -0.04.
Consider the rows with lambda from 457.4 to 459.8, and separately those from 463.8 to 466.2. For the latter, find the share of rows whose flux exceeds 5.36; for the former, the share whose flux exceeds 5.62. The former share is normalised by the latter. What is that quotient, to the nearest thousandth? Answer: 0.125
